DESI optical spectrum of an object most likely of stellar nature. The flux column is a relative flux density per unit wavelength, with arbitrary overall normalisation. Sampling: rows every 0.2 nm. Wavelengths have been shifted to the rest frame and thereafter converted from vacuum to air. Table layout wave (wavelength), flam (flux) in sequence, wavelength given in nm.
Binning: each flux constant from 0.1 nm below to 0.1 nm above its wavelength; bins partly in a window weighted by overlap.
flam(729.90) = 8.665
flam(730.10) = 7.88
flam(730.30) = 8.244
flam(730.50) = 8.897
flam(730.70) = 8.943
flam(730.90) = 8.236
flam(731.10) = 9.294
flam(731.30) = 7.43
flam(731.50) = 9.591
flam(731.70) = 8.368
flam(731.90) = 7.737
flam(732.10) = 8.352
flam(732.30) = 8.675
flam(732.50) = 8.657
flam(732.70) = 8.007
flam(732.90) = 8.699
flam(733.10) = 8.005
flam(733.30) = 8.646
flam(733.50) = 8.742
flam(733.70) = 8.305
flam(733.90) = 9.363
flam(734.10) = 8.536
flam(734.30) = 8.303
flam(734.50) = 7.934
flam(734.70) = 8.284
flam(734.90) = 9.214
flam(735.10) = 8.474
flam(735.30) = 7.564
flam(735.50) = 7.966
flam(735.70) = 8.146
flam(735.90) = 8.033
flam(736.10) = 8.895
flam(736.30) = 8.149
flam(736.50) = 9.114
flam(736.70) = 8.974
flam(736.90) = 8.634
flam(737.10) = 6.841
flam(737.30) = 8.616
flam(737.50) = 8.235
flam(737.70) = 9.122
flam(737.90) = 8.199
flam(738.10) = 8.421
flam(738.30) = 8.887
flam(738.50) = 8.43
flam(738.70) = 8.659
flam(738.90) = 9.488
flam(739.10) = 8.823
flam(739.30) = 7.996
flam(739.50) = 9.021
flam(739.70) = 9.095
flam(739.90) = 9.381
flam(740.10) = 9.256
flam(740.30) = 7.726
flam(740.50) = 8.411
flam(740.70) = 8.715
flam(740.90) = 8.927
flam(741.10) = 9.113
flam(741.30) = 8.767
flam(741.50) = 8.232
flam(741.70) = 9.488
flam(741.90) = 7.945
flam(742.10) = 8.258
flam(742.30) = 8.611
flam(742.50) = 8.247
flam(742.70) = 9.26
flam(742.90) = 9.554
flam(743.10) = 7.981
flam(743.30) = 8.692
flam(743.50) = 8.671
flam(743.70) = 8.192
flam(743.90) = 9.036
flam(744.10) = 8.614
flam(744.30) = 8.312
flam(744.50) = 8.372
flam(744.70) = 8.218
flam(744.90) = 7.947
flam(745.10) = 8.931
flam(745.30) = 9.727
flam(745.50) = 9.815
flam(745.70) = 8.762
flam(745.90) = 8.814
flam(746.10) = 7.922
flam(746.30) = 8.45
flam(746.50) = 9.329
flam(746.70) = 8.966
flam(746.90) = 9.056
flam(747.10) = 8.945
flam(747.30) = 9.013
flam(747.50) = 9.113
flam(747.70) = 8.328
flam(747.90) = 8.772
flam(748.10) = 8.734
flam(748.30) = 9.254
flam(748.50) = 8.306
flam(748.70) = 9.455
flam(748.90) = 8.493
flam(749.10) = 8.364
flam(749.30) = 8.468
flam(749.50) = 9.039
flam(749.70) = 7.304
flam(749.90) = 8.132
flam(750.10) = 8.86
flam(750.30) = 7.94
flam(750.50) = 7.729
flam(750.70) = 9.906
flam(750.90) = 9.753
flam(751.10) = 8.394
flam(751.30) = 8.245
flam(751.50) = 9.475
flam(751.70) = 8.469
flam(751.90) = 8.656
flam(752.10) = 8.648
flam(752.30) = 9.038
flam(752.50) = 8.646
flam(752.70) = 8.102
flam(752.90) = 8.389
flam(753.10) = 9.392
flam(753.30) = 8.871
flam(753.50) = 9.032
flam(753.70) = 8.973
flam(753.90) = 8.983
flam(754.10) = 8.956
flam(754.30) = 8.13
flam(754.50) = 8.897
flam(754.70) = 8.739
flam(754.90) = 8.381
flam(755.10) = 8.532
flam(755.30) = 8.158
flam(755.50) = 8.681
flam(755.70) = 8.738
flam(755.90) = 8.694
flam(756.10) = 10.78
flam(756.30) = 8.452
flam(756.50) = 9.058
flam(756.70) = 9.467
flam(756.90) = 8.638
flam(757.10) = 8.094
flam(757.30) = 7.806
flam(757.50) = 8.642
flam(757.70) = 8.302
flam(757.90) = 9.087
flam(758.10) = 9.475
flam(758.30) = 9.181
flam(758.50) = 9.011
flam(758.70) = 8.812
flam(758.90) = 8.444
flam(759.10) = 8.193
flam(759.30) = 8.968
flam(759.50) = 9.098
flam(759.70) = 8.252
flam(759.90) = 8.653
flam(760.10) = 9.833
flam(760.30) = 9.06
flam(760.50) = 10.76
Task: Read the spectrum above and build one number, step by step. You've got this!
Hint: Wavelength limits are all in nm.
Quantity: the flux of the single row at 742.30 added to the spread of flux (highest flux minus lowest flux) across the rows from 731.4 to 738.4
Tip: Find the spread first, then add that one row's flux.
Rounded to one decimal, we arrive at 11.4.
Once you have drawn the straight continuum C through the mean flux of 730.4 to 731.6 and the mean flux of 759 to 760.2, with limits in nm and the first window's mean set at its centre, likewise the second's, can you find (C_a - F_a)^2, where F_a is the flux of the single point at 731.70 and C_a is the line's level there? 0.13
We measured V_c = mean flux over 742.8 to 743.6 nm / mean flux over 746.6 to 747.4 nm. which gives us 0.97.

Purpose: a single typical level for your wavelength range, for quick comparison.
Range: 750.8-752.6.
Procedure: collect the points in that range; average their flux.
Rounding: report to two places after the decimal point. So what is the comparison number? 8.81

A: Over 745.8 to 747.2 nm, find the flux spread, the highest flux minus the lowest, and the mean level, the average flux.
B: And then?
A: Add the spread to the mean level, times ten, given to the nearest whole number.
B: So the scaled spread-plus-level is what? 102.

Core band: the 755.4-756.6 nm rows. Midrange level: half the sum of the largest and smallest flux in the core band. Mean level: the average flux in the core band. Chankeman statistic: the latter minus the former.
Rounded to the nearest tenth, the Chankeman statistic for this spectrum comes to -0.5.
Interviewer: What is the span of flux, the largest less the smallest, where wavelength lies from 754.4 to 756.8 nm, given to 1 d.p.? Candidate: 2.6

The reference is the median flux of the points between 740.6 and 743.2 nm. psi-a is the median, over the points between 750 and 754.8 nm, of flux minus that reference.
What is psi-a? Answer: 0.08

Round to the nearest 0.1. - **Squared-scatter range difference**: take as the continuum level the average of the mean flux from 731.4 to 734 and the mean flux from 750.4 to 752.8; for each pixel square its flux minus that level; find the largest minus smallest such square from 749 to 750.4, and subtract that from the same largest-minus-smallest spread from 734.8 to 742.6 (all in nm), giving 1.5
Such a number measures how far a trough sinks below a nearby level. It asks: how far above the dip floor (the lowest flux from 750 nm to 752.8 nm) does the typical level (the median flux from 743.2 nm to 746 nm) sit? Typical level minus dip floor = 0.95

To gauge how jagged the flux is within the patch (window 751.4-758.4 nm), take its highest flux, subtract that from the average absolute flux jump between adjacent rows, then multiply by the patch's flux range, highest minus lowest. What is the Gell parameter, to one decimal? -30.5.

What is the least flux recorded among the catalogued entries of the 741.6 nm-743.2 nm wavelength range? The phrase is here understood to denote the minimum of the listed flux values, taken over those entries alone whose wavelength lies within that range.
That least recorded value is 7.945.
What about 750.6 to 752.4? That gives 8.245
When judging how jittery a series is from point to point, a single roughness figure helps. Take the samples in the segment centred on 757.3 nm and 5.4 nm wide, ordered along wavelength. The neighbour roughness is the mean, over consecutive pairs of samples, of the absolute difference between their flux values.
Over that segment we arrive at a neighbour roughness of 0.553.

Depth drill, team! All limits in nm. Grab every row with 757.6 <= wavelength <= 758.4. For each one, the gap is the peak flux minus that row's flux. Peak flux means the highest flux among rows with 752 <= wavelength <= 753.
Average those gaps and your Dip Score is 0.0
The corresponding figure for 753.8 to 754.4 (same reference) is 0.3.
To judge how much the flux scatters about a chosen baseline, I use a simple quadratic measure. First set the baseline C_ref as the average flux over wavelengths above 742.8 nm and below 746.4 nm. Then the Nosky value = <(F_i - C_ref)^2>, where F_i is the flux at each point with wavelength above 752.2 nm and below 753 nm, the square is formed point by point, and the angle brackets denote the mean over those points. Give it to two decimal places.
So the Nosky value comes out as 0.13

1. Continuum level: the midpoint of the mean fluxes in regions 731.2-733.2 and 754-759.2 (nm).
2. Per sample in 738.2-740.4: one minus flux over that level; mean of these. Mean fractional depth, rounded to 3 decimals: -0.029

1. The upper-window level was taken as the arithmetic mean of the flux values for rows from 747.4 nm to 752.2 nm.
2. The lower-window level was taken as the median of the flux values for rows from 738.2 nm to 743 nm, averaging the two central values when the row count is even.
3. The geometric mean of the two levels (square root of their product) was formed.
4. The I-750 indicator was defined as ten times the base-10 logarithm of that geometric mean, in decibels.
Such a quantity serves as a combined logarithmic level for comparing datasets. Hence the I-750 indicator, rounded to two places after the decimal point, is 9.41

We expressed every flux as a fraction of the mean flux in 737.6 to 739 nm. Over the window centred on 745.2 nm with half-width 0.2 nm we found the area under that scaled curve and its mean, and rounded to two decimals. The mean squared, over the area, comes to 2.67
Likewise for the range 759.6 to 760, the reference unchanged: 2.42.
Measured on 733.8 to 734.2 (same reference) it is 2.56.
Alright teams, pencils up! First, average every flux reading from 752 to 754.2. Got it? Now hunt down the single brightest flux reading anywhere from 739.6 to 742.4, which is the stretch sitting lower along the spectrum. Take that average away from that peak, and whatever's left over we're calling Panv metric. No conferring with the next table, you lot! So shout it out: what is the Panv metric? 0.67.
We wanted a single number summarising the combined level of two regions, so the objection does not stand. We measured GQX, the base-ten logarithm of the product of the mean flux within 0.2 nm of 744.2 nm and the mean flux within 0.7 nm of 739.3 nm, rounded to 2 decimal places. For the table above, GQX 1.88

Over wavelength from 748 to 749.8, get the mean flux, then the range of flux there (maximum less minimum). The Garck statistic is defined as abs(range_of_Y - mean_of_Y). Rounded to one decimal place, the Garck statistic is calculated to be 6.5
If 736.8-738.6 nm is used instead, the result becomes 6.1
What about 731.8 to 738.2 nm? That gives 5.9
